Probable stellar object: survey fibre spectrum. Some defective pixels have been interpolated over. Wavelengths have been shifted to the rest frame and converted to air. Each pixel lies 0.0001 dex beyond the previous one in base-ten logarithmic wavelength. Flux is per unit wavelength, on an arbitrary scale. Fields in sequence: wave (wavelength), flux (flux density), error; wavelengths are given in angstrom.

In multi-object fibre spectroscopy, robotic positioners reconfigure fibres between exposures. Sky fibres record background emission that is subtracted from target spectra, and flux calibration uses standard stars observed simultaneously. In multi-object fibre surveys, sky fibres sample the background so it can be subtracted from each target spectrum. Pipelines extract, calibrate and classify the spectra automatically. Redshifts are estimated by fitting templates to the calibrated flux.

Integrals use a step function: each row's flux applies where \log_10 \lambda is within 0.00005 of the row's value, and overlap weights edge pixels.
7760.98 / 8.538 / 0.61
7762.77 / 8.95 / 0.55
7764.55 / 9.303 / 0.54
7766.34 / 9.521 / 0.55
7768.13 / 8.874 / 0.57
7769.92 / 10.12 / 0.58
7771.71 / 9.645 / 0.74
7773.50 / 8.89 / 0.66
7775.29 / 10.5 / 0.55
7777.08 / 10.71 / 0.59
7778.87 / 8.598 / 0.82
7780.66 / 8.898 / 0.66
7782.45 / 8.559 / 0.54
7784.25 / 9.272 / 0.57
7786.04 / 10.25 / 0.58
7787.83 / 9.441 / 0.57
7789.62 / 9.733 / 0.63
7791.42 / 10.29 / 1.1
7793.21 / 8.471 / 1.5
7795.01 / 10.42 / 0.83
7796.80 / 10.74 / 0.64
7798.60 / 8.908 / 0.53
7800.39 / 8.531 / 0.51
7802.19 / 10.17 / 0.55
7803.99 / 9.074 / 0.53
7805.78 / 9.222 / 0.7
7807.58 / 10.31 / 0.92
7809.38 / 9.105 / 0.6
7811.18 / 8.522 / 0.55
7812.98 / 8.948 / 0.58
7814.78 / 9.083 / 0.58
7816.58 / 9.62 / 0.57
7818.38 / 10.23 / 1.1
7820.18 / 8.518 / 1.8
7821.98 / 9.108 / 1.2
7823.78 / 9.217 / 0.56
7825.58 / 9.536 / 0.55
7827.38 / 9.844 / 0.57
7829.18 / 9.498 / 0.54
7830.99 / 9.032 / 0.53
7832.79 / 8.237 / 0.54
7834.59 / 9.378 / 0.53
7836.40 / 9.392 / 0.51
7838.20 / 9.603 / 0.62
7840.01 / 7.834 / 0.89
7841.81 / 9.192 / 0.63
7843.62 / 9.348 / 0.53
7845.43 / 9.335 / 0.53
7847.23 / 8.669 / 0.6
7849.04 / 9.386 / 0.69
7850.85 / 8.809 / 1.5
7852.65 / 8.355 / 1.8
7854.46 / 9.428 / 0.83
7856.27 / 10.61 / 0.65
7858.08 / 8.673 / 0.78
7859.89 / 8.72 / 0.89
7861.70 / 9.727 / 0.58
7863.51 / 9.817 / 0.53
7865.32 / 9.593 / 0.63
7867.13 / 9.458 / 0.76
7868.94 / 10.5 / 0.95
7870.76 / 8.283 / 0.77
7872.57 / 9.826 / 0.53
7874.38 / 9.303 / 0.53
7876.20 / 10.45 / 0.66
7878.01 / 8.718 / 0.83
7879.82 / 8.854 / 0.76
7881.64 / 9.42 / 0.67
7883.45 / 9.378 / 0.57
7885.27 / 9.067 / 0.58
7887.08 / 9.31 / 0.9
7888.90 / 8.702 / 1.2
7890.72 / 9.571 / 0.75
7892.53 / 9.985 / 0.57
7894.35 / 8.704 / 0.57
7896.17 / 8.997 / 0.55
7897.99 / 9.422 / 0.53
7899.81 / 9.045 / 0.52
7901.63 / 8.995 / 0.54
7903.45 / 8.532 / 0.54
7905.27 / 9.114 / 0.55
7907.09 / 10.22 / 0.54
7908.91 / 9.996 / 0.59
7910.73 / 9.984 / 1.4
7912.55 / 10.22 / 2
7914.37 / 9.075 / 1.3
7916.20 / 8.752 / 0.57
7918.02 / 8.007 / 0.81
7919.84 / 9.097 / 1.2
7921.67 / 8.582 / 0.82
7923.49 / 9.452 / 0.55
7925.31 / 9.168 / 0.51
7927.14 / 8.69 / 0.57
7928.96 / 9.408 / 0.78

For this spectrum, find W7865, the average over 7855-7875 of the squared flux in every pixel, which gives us 90.8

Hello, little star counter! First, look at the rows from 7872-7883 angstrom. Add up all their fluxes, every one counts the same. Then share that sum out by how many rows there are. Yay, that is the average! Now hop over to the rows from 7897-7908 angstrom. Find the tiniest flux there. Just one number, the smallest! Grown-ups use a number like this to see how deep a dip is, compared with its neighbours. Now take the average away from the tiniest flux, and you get -0.9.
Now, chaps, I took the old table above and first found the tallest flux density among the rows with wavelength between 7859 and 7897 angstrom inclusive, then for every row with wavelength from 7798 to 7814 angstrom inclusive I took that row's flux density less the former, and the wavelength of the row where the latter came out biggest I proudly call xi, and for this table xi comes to 7807.58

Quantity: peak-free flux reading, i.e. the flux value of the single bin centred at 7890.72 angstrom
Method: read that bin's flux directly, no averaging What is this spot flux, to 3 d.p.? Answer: 9.571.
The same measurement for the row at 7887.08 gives 9.310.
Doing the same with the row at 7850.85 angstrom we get 8.809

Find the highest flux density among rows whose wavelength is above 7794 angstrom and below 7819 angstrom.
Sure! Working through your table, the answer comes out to 10.74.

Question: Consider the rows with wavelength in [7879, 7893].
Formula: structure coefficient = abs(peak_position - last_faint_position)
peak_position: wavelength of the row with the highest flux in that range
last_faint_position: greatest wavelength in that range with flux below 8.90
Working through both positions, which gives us 3.6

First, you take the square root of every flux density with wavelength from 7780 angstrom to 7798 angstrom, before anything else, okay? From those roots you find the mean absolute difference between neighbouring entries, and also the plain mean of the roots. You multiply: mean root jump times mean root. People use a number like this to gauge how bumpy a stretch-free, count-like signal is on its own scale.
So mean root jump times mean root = 0.43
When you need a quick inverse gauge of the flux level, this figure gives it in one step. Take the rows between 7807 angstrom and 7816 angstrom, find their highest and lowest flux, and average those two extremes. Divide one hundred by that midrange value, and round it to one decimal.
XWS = 10.6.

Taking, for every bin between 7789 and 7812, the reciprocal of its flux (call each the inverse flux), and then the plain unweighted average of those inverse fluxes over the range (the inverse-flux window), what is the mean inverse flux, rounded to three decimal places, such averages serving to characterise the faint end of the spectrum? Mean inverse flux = 0.106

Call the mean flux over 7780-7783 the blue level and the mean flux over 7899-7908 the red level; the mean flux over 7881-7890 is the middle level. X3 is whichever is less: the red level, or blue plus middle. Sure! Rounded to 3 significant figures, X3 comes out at 9.18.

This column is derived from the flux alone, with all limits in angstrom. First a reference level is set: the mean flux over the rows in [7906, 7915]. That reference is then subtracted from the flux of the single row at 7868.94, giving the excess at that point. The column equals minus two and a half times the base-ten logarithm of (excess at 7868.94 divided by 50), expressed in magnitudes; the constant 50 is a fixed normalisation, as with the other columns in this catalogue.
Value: 4.8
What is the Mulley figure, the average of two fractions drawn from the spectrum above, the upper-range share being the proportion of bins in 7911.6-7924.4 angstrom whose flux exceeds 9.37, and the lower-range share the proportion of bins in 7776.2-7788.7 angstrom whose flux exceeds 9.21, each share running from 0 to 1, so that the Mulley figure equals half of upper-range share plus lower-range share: 0.43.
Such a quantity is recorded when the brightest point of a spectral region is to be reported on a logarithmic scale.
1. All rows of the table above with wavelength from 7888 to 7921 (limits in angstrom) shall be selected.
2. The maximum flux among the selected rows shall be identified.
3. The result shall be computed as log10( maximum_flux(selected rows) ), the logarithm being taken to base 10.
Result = 1.01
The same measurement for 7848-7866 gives 1.03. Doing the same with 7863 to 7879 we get 1.02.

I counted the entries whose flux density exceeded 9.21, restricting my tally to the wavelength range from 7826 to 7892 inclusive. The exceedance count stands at 22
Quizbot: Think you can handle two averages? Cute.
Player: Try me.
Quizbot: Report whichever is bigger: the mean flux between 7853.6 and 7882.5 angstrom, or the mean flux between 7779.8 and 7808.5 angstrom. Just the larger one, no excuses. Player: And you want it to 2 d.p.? 9.52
